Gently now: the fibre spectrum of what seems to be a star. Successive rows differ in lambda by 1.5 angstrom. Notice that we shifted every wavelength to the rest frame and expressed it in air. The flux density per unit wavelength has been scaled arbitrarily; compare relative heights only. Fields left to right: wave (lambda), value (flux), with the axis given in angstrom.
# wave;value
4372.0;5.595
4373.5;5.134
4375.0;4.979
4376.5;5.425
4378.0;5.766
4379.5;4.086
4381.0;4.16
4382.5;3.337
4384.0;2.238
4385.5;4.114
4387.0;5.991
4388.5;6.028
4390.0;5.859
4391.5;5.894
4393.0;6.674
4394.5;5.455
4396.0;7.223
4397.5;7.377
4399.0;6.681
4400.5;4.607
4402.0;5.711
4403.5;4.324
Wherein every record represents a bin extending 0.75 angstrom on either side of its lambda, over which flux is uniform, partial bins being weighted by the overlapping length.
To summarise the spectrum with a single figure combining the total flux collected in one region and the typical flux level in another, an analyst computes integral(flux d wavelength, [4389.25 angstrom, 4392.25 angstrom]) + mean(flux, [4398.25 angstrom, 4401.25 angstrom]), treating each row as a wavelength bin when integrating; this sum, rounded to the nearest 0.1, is 23.3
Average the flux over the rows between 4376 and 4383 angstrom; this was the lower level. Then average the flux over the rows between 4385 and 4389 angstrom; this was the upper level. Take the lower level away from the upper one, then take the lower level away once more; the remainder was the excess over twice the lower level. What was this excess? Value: -3.7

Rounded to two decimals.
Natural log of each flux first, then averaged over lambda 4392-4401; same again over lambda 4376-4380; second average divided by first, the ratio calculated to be 0.88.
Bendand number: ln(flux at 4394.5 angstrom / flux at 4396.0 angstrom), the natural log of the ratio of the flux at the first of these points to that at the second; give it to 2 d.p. -0.28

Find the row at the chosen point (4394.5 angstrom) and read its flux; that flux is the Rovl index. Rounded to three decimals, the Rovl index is 5.455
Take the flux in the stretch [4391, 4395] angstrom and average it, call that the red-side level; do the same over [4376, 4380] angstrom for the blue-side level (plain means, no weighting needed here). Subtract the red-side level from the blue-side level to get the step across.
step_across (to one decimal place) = -0.9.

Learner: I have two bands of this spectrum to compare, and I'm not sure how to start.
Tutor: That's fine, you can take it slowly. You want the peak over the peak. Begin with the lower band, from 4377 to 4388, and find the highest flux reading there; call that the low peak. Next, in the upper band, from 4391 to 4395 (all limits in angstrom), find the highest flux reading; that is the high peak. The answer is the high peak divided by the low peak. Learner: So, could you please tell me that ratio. 1.11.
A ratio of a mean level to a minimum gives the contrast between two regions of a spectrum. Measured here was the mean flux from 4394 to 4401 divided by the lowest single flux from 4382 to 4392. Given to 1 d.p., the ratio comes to 2.8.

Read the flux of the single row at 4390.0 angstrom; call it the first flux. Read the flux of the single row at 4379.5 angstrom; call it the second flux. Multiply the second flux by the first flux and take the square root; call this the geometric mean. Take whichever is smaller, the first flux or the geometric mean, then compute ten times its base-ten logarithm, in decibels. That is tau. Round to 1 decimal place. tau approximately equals 6.9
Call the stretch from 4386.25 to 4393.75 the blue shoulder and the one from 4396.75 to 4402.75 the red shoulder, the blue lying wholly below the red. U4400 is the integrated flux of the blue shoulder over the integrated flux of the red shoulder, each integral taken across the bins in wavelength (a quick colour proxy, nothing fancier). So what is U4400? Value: 1.2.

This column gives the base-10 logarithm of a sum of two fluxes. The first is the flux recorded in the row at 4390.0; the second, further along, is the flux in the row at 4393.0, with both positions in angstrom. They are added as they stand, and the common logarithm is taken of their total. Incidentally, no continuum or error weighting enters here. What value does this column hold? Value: 1.10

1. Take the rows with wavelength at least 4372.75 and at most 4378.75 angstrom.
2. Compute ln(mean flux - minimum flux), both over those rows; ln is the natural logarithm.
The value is -1.1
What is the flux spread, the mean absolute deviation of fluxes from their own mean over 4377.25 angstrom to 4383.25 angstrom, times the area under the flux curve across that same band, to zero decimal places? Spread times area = 19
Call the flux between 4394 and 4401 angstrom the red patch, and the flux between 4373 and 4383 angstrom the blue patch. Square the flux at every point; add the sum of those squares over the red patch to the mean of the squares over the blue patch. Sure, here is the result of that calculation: 225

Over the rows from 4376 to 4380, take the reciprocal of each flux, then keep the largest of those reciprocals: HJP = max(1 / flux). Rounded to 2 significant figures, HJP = 0.24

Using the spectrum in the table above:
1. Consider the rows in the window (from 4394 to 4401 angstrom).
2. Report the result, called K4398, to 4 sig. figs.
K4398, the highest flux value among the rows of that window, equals 7.377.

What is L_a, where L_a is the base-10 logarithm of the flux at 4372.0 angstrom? 0.75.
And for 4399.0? 0.82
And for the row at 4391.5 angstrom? 0.77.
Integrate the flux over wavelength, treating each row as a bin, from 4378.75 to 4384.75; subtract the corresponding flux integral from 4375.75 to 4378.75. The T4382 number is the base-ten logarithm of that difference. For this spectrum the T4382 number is 0.6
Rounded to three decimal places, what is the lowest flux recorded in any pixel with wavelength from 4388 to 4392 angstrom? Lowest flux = 5.859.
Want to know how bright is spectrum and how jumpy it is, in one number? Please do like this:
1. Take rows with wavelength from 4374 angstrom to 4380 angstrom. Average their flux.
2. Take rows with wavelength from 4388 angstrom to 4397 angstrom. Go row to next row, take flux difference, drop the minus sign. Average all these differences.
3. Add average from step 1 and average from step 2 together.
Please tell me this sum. 5.9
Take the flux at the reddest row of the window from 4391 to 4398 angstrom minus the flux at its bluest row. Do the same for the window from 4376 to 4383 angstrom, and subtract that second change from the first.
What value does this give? 4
